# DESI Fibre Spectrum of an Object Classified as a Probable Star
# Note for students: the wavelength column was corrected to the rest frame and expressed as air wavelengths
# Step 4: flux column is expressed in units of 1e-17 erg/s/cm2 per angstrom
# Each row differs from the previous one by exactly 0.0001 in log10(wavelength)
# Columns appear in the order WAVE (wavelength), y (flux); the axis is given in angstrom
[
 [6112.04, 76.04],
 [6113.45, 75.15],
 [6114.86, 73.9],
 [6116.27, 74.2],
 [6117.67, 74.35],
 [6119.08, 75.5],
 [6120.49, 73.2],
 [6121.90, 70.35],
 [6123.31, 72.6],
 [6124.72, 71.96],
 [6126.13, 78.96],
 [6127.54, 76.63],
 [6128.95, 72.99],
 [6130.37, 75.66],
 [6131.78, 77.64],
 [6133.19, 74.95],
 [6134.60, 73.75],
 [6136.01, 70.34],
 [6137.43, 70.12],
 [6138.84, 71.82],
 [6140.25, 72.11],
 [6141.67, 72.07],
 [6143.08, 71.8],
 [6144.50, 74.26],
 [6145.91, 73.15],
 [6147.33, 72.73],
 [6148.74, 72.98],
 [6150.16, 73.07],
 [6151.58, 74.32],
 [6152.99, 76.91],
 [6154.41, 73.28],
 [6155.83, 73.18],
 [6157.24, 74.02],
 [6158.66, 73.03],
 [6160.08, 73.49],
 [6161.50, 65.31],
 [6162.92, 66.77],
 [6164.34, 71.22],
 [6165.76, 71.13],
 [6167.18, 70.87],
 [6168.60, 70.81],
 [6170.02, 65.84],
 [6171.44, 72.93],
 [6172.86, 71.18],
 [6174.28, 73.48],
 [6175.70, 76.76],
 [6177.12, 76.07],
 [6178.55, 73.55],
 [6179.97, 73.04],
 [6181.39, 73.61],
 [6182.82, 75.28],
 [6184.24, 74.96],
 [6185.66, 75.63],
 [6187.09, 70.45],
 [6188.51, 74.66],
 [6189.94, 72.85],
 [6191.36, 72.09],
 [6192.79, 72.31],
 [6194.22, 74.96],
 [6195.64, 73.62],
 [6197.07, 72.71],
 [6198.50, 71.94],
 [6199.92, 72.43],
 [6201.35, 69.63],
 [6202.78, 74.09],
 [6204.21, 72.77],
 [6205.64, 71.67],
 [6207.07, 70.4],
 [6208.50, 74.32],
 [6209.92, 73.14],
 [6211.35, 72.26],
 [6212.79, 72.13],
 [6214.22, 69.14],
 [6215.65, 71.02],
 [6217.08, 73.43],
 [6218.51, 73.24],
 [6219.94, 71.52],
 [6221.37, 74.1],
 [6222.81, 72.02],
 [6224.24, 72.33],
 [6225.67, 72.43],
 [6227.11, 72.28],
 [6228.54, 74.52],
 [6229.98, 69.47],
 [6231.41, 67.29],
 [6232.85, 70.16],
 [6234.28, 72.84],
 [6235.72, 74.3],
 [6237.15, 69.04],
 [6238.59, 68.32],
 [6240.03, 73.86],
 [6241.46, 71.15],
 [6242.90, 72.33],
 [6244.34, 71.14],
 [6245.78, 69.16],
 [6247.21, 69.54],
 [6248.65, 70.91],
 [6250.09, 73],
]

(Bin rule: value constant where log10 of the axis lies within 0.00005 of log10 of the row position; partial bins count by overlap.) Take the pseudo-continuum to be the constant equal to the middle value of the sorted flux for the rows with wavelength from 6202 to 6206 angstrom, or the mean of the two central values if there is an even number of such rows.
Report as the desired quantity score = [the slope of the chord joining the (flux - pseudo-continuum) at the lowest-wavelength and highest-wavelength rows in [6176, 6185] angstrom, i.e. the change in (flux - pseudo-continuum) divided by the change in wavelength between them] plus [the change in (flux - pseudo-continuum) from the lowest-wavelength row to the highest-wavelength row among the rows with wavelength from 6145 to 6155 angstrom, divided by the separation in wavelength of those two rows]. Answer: -0.14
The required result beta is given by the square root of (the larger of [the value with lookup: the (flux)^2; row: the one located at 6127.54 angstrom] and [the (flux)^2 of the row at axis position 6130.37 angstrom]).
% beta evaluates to 76.6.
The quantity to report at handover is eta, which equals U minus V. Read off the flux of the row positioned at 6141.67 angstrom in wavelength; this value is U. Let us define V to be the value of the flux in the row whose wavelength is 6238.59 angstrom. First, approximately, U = 72.07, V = 68.32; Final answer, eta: 4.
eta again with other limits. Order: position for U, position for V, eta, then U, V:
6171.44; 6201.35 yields 3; 72.93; 69.63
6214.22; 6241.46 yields -2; 69.14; 71.15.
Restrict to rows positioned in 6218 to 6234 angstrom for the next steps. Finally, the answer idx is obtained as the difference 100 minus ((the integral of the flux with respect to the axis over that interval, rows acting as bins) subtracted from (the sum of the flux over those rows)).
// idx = 459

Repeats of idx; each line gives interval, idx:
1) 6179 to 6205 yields 685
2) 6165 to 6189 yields 611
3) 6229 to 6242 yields 384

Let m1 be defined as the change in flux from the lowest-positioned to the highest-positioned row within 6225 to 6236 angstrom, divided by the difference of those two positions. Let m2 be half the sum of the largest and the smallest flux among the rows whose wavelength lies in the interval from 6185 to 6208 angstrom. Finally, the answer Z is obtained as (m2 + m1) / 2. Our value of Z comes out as 36.4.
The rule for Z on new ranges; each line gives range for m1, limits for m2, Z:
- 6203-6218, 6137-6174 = 35.6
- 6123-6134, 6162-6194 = 35.8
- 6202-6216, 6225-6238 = 35.3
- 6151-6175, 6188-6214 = 36.1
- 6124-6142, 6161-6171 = 34.1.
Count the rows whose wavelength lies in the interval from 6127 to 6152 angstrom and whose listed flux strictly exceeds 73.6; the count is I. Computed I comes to 7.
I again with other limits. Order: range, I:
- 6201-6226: 3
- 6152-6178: 4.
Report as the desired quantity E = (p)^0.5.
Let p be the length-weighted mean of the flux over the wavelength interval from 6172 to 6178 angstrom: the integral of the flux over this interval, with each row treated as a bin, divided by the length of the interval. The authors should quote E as 8.62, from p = 74.3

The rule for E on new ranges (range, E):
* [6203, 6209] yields 8.50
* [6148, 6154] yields 8.62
